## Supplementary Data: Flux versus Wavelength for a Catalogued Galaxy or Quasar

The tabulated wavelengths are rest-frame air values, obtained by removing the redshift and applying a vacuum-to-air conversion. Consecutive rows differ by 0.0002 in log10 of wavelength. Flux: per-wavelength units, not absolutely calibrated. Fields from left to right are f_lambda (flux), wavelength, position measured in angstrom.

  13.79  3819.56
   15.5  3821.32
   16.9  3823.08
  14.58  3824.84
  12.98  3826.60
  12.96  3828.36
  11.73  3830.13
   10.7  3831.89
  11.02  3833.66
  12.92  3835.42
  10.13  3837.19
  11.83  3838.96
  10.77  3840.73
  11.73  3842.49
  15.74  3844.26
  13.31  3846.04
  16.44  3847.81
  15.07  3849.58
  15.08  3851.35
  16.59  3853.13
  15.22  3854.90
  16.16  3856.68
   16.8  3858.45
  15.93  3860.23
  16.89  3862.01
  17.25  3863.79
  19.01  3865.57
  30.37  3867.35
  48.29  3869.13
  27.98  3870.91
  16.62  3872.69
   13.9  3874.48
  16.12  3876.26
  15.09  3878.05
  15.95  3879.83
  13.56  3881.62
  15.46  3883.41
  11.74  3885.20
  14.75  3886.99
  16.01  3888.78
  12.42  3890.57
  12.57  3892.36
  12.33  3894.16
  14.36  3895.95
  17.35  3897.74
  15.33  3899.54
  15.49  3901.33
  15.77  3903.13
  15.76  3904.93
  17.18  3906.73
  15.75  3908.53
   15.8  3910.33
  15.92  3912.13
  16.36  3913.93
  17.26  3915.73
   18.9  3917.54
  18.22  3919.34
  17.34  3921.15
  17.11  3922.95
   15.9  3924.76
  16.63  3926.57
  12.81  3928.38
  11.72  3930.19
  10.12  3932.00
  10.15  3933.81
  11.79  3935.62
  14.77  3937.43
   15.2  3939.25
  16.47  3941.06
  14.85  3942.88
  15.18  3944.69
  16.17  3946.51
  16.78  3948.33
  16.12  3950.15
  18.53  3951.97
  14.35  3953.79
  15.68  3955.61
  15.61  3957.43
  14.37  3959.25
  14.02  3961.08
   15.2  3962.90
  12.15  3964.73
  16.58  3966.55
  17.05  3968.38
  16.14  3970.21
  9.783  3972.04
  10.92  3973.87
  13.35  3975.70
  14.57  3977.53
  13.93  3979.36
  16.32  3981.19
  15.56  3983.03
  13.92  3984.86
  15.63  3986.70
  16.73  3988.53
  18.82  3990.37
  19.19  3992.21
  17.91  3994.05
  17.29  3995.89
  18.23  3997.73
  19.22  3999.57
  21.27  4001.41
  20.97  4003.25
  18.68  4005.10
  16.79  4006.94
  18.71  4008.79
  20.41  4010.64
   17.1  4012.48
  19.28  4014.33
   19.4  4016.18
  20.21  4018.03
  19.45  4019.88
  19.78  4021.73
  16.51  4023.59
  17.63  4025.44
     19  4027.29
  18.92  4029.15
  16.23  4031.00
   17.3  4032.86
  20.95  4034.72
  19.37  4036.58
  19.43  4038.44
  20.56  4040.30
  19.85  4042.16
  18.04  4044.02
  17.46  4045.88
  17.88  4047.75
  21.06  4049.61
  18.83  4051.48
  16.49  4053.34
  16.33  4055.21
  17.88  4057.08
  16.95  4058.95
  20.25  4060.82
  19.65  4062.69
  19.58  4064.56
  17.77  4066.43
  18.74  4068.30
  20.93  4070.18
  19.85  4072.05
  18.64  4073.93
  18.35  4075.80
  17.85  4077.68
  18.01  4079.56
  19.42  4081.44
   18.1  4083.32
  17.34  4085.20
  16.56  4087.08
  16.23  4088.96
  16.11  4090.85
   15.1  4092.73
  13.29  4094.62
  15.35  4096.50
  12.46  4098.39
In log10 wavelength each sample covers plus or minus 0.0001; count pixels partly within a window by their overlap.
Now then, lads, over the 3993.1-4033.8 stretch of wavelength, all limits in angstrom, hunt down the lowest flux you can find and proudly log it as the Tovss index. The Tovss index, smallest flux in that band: 16.23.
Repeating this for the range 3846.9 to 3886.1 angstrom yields 11.74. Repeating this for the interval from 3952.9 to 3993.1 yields 9.783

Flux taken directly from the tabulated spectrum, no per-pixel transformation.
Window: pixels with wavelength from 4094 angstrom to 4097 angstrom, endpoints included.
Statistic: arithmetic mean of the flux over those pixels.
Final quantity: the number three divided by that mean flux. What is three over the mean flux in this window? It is 0.21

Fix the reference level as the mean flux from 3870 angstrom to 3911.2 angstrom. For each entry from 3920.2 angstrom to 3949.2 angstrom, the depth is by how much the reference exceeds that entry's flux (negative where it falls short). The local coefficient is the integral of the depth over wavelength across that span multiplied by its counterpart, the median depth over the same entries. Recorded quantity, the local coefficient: 10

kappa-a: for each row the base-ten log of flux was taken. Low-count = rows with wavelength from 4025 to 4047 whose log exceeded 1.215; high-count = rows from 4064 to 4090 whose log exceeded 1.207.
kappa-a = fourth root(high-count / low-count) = 1.1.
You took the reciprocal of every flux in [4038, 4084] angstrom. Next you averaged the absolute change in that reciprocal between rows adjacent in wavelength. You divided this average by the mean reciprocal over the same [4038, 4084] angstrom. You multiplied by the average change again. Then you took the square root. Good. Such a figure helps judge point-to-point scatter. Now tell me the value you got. 0.015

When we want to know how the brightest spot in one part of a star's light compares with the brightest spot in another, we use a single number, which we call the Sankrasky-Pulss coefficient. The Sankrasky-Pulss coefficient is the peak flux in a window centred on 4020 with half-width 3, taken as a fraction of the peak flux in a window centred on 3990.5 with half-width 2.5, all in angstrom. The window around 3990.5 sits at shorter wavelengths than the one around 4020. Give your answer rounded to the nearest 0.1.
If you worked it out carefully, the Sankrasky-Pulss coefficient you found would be 1.1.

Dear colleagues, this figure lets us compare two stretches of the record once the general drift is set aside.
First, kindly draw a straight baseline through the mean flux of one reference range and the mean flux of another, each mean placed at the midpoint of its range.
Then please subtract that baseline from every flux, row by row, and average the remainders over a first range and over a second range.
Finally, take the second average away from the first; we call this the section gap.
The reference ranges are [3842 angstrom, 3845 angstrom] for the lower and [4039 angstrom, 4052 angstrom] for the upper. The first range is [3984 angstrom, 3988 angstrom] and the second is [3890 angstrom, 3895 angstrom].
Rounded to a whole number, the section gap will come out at 0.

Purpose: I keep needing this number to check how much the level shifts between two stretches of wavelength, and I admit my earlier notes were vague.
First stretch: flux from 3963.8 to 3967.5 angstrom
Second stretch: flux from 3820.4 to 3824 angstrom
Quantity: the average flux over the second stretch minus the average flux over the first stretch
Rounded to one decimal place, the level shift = 1.8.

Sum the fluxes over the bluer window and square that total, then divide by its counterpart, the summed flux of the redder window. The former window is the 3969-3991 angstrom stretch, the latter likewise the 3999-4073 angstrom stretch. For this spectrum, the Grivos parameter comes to 41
